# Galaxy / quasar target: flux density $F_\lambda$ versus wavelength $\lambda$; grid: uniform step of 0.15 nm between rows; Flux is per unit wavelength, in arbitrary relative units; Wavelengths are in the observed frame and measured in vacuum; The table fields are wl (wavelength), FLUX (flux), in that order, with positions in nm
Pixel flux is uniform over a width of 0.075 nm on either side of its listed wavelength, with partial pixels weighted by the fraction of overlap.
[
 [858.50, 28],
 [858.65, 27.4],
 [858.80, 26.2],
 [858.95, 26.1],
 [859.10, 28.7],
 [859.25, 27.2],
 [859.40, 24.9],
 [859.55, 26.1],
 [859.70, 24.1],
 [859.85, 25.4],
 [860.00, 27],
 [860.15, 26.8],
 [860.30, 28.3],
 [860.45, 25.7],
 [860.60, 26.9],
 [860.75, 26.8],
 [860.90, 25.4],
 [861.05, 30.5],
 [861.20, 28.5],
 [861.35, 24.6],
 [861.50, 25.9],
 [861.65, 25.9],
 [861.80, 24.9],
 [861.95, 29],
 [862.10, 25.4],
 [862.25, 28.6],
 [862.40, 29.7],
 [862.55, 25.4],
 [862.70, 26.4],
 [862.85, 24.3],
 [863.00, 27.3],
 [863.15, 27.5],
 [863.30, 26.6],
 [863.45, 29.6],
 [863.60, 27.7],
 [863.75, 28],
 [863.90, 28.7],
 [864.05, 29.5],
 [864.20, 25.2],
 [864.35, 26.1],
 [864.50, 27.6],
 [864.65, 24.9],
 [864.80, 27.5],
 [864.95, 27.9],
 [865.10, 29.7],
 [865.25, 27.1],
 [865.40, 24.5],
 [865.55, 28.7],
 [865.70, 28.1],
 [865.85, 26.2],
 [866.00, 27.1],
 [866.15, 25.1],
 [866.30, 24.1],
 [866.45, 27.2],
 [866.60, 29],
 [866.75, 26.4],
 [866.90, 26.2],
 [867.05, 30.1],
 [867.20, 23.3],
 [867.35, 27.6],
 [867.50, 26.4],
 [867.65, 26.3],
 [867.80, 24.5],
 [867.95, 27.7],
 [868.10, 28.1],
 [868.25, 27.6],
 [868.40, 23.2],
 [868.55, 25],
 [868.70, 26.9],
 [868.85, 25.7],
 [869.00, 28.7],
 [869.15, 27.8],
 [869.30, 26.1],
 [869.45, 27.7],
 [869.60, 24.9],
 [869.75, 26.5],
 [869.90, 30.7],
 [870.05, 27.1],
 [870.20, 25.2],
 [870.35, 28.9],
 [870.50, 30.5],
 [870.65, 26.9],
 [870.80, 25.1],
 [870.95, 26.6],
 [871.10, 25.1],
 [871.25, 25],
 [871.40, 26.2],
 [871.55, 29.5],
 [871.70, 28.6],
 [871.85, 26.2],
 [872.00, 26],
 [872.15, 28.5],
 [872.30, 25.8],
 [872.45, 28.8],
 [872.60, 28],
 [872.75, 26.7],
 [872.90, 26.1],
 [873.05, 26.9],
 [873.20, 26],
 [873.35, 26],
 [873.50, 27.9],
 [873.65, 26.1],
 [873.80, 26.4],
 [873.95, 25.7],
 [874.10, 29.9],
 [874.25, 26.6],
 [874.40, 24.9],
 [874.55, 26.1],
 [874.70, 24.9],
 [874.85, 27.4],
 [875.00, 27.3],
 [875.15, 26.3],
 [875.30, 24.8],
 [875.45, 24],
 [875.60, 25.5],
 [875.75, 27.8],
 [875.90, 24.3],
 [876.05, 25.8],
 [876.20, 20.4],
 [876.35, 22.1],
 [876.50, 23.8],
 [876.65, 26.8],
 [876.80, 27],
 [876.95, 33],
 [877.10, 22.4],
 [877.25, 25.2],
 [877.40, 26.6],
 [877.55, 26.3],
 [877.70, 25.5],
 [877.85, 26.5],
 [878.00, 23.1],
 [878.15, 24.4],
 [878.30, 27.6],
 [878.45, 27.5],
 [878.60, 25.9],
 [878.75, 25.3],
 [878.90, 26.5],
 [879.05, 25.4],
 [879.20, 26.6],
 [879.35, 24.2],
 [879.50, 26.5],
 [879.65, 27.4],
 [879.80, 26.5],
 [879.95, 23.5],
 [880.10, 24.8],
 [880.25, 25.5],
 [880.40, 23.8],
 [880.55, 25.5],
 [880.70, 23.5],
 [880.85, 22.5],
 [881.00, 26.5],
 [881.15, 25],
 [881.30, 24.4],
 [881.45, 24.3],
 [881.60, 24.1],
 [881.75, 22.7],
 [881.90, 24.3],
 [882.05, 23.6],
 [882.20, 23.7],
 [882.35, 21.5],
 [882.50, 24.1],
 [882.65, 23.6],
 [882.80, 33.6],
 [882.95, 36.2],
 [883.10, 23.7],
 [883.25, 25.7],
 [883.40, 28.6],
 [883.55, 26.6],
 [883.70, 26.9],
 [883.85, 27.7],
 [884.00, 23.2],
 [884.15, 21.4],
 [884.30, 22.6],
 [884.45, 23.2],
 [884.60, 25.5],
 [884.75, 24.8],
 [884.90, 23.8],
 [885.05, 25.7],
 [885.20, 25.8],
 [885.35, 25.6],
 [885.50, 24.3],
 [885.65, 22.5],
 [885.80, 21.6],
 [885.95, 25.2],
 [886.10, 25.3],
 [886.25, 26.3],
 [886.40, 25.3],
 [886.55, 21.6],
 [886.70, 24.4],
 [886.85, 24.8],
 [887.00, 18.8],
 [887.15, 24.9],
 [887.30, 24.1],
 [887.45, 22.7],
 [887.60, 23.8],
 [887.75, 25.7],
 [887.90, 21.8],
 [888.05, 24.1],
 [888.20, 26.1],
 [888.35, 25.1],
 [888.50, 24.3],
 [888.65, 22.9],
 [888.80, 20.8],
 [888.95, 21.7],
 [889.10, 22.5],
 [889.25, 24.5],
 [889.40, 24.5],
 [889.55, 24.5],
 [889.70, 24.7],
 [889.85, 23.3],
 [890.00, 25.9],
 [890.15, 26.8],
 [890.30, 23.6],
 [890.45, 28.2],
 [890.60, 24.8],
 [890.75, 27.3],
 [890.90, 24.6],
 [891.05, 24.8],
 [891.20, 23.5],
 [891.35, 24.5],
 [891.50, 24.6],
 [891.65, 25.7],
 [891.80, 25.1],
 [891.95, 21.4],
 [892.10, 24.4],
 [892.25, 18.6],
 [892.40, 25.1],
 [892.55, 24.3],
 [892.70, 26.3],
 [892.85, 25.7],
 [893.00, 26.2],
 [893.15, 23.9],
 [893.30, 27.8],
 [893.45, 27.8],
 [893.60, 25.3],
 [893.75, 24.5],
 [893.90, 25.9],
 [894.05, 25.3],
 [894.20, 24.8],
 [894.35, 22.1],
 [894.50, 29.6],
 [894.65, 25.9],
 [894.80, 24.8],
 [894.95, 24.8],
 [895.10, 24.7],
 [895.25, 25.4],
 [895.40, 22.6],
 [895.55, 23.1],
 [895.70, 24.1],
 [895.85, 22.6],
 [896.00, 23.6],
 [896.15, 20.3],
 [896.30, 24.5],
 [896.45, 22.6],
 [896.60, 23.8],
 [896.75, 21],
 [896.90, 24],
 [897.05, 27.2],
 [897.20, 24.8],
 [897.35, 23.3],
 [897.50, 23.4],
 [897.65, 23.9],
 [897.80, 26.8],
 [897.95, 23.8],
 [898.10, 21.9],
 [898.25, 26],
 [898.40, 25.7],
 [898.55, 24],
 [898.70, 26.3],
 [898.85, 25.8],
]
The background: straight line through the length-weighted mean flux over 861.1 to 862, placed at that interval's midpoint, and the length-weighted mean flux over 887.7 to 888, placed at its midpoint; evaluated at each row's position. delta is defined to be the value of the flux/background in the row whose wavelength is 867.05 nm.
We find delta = 1.16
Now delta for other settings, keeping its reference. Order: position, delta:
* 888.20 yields 1.11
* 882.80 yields 1.39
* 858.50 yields 1.04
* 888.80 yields 0.88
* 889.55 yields 1.05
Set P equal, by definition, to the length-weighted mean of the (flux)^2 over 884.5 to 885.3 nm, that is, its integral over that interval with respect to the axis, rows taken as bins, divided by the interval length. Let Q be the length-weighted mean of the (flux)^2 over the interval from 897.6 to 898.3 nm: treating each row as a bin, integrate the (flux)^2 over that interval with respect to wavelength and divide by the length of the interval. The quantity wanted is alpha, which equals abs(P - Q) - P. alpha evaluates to -601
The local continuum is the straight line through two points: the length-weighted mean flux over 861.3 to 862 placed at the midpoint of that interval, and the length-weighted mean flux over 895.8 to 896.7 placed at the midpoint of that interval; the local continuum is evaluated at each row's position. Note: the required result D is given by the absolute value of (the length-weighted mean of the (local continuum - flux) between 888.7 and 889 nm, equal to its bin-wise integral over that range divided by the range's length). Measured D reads 2.2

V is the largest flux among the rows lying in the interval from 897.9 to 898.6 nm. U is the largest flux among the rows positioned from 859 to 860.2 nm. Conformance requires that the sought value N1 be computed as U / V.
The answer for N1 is 1.10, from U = 28.7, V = 26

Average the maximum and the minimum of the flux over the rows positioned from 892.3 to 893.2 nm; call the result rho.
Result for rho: 25.1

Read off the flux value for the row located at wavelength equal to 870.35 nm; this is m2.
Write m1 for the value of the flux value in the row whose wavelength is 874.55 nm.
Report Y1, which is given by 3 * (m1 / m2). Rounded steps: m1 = 26.1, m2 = 28.9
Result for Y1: 2.71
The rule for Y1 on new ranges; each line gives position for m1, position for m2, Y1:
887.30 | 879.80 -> 2.73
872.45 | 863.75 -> 3.09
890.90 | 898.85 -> 2.86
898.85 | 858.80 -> 2.95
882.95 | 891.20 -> 4.62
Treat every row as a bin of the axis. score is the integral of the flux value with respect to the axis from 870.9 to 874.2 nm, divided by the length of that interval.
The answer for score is 27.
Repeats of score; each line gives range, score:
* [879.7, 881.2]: 25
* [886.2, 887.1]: 23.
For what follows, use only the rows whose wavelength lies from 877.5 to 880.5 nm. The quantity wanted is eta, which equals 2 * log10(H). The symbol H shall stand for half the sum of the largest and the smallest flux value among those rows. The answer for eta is 2.81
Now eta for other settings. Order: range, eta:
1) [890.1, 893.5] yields 2.74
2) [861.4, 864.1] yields 2.86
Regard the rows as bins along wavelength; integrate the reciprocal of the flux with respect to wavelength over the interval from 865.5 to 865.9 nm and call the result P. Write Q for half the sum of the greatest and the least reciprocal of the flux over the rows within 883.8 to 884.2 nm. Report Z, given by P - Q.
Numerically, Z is -0.0270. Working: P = 0.014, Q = 0.041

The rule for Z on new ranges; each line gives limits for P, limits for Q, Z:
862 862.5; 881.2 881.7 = -0.0232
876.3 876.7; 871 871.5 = -0.0225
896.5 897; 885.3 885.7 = -0.0200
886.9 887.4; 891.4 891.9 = -0.0174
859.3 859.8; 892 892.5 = -0.0269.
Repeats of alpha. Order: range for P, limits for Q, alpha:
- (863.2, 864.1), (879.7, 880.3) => -634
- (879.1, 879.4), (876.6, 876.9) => -549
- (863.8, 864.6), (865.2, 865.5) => -675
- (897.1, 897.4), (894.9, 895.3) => -568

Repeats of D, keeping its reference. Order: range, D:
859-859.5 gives 0.6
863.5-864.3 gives 2.0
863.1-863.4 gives 1.4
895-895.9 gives 0.9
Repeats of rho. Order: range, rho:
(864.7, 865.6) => 27.1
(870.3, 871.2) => 27.8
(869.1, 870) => 27.8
